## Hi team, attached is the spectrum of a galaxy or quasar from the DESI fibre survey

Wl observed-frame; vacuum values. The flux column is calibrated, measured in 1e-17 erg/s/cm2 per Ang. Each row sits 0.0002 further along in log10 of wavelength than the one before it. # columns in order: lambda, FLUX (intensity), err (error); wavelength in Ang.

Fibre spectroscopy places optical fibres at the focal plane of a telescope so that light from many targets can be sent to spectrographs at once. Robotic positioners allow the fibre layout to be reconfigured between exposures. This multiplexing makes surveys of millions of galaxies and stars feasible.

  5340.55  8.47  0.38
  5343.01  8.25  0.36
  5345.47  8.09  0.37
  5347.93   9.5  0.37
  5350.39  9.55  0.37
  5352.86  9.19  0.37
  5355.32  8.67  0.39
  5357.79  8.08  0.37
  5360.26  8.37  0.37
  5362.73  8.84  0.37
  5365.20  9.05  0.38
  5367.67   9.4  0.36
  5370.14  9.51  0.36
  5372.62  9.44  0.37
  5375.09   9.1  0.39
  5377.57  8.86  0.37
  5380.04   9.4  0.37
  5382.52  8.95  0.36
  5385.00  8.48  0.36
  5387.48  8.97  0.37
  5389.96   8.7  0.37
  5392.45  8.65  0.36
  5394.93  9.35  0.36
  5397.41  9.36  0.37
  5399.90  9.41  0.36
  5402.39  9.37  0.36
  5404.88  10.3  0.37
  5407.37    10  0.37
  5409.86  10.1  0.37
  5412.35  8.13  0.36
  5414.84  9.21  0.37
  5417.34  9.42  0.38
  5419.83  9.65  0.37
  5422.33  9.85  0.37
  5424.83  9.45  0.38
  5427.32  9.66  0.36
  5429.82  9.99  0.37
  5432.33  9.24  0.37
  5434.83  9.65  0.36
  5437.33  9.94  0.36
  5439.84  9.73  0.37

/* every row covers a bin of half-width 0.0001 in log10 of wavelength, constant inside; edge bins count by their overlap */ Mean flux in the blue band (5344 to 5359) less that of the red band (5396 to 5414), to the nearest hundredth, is -0.68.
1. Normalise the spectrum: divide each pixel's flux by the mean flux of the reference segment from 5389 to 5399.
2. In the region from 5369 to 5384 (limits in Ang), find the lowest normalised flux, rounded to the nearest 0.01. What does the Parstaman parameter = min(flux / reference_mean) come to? 0.98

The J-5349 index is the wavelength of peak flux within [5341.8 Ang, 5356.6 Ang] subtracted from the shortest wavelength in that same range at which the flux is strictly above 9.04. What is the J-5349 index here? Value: -2.5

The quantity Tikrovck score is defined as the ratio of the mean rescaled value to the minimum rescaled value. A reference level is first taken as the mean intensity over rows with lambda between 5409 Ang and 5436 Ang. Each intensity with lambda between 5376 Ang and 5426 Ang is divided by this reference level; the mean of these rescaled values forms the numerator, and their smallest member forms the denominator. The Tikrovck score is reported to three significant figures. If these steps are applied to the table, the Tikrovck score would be 1.14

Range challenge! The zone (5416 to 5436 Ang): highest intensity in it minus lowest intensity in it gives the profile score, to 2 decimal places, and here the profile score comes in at 0.75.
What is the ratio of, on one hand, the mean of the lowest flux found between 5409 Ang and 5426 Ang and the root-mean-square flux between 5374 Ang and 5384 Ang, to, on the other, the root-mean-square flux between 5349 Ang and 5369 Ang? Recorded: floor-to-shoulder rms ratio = 0.97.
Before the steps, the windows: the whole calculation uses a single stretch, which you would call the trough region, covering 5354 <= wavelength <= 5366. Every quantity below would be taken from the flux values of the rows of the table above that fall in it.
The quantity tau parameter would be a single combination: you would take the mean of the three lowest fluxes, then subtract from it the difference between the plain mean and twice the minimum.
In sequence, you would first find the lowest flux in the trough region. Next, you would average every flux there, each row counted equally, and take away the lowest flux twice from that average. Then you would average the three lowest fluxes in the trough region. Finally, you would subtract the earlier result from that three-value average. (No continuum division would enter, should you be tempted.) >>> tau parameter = 15.9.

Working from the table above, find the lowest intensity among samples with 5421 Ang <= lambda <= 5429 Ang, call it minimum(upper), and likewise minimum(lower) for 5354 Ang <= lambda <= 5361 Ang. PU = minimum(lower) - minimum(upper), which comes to -1.4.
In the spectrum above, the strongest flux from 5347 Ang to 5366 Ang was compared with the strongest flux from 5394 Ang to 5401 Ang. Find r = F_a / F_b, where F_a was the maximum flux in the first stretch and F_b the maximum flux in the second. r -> 1.01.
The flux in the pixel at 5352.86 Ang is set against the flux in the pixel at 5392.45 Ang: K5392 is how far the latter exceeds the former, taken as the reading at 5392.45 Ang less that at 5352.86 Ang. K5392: -0.54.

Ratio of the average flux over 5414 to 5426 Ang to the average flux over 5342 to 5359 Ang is 1.09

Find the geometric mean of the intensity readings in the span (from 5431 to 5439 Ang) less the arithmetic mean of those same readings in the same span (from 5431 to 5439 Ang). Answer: 0.00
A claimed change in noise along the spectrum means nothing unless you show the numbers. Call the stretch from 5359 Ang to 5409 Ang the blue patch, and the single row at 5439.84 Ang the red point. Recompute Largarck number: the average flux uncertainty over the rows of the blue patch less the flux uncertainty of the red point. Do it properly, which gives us -0.0025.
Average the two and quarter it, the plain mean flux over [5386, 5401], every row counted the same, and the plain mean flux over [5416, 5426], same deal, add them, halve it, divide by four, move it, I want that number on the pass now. 2.33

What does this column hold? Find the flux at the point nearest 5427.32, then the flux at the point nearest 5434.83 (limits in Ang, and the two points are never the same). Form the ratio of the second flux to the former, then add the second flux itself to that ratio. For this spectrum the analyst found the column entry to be 10.65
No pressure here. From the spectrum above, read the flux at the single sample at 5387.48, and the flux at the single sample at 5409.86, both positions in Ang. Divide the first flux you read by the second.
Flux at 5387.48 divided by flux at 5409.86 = 0.89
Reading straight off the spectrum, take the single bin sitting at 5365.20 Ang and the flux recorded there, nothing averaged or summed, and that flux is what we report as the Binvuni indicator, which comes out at 9.05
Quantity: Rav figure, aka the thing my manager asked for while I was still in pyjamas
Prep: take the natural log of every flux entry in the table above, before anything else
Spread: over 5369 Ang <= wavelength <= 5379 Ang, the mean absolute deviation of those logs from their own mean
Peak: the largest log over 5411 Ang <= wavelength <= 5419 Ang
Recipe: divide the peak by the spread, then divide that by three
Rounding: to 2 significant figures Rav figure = 28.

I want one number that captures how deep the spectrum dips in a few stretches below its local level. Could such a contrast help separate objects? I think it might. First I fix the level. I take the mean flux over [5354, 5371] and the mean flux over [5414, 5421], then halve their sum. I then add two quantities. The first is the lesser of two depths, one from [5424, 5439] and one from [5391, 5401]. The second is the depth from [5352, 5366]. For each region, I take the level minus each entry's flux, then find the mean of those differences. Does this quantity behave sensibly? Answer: -0.1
